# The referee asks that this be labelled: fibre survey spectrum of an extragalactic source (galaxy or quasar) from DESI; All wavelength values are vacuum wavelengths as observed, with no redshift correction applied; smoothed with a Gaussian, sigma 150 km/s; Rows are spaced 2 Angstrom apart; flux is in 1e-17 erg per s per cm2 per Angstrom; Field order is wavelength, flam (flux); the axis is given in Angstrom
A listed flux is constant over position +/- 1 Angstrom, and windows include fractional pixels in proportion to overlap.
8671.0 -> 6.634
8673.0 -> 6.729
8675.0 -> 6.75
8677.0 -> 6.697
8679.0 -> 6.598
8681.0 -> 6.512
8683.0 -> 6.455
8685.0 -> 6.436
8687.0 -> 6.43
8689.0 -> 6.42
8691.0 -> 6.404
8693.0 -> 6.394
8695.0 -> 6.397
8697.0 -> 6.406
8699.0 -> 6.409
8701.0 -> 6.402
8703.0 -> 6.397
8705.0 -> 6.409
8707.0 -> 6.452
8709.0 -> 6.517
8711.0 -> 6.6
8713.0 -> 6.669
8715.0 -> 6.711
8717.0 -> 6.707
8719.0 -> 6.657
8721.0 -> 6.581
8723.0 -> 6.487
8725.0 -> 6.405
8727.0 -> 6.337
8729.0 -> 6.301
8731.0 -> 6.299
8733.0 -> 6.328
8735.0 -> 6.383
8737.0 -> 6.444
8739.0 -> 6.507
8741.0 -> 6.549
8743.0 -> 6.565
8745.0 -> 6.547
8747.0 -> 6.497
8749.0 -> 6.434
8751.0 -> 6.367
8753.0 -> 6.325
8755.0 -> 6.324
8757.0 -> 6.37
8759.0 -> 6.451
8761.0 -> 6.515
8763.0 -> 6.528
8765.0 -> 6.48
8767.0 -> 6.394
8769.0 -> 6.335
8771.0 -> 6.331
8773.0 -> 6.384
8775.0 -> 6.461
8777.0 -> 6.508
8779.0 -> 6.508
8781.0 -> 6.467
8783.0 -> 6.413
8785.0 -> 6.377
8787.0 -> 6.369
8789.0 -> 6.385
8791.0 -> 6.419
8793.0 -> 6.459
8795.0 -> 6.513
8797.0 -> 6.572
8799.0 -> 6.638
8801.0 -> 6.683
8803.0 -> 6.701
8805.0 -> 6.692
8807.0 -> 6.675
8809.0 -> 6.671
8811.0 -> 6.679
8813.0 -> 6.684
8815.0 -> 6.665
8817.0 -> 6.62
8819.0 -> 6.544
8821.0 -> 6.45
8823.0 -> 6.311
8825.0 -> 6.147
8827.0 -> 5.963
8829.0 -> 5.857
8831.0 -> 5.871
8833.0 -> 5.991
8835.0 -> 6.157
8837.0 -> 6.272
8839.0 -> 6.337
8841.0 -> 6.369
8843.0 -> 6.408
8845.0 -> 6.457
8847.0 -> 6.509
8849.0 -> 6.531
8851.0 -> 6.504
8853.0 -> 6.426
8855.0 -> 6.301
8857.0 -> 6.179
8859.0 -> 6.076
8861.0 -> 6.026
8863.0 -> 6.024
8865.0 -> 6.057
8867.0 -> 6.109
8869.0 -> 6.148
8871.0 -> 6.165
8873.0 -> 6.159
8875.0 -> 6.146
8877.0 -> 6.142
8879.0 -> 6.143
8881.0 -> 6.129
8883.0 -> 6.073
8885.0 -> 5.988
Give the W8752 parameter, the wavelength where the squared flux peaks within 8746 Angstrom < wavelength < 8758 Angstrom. 8747.0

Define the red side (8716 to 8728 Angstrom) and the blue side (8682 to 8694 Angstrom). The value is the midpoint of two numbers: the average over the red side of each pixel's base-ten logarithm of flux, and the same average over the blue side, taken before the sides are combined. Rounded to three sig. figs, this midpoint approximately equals 0.811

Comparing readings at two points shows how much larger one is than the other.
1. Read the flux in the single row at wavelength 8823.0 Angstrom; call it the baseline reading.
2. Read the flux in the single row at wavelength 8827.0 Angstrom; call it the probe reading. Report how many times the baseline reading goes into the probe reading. 0.94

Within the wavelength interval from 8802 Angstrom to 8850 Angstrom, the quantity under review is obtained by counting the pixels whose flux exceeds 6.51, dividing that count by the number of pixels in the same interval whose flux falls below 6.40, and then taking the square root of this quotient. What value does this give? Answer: 1.0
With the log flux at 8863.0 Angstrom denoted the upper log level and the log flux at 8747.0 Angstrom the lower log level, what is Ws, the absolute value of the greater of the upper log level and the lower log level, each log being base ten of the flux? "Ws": 0.813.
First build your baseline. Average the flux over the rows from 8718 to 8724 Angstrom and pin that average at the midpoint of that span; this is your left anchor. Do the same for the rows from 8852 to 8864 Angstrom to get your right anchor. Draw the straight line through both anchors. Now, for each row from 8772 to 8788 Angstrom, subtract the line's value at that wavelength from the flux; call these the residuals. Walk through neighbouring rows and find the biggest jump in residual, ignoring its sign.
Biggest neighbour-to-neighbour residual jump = 0.083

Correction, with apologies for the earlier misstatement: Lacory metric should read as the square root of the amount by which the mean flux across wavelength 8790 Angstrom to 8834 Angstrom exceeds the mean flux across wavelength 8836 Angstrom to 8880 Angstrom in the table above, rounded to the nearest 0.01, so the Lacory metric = 0.44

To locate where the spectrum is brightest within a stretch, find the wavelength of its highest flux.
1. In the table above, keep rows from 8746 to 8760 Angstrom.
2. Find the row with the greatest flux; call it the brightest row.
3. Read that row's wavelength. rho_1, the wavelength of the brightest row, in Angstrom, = 8747.0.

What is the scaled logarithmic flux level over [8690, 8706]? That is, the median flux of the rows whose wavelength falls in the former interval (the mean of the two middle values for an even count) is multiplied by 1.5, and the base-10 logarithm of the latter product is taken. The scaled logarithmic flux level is 0.982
